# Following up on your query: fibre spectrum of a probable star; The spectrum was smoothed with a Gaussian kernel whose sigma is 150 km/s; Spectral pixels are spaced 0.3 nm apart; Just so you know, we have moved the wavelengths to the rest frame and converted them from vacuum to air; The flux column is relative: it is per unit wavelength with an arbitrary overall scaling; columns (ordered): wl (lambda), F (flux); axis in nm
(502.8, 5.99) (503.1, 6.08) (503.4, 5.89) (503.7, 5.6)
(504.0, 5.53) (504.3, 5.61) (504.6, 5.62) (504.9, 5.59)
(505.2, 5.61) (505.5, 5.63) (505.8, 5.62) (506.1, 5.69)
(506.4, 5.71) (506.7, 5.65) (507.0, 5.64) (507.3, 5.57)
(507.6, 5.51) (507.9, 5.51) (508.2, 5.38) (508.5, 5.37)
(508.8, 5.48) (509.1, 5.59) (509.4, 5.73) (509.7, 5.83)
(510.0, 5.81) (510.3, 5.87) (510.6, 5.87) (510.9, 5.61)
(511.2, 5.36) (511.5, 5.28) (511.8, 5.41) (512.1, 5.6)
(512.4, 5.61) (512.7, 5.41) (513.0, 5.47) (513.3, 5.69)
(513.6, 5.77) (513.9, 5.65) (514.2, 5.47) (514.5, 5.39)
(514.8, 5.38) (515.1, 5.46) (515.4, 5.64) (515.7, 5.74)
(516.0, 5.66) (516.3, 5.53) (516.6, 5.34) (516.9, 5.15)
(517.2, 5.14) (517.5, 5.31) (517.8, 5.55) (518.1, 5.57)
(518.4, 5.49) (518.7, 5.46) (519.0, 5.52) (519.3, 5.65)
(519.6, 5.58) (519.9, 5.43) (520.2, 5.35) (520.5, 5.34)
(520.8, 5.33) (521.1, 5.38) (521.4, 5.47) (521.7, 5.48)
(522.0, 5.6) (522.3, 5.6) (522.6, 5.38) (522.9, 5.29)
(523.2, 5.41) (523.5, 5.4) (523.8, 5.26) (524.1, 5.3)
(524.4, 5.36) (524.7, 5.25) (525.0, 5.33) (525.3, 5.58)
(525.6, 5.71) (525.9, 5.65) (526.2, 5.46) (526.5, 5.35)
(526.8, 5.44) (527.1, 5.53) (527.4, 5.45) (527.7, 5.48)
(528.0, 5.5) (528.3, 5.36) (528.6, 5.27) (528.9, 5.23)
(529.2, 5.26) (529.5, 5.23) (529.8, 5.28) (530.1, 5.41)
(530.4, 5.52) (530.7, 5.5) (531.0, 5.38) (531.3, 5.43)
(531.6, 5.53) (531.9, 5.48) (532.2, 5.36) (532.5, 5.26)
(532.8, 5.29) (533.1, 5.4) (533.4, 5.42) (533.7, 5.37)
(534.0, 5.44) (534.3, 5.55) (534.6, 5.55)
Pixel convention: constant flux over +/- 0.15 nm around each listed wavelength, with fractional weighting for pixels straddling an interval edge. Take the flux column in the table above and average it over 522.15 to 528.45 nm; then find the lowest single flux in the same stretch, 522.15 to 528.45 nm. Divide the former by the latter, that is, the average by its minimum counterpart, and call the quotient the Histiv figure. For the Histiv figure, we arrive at 1.03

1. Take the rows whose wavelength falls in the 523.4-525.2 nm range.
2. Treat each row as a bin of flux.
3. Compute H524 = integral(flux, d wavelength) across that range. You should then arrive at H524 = 9.6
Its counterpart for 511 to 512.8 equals 9.8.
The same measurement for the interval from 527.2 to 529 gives 9.7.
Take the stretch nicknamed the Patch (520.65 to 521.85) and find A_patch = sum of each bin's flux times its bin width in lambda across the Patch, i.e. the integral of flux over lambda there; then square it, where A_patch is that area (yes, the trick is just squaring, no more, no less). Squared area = 42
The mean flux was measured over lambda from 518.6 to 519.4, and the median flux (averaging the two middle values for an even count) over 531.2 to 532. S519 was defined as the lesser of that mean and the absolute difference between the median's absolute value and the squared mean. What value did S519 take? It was 5.54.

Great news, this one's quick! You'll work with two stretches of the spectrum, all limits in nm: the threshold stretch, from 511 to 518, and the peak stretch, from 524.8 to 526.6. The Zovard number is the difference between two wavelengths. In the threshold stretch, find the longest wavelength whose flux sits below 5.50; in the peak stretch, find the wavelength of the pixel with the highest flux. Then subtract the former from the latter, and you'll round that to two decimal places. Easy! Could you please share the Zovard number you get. 8.10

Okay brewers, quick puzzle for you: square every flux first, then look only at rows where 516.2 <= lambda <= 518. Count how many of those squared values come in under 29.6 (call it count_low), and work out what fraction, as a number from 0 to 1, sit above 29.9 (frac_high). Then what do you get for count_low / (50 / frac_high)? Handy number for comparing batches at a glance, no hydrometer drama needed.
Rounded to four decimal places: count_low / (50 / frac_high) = 0.0267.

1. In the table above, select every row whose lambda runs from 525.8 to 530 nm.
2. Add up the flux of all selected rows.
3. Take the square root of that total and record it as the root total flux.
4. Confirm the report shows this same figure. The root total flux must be 8.69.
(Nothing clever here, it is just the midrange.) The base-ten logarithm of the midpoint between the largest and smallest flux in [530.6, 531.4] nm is 0.736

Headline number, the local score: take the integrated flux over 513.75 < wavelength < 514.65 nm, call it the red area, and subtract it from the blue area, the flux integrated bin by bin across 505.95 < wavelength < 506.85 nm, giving 0.16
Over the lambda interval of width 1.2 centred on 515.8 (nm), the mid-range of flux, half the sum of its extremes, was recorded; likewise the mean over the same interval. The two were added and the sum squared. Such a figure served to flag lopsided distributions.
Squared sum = 127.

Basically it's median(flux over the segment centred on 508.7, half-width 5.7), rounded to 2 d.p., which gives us 5.61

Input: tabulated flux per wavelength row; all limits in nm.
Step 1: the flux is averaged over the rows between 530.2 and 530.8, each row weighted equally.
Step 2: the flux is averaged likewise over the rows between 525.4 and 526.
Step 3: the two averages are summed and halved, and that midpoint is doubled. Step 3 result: 11.2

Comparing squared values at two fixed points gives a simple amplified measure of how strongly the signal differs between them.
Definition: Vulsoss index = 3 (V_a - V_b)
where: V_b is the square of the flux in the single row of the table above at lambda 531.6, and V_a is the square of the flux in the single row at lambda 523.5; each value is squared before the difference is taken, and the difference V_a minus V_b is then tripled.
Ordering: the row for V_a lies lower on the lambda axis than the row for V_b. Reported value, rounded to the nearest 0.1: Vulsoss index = -4.3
